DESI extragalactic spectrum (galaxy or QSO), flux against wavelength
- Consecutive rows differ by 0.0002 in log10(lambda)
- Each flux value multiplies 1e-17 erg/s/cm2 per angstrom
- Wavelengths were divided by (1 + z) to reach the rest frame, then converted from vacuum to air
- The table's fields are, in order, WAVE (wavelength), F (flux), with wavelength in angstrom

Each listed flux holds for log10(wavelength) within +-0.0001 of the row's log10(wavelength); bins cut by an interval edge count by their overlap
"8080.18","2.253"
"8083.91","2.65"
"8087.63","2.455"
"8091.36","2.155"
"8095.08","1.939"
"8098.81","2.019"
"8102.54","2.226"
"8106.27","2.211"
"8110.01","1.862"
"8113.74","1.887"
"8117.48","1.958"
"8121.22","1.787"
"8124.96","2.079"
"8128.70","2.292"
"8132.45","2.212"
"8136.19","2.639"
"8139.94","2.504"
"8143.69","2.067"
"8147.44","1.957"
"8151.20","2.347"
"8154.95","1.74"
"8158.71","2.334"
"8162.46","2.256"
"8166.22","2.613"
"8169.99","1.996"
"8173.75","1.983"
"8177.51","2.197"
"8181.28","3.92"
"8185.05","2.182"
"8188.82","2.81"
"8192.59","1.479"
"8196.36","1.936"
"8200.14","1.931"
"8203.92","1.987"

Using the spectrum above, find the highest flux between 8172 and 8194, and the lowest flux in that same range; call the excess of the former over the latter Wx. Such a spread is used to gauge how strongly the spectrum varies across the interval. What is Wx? 2.44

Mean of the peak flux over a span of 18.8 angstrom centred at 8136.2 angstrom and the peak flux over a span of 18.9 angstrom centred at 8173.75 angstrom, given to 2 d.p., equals 3.28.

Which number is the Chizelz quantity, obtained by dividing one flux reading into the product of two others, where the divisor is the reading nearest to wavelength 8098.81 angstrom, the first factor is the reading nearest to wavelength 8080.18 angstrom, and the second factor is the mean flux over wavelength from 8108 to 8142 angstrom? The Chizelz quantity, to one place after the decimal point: 2.4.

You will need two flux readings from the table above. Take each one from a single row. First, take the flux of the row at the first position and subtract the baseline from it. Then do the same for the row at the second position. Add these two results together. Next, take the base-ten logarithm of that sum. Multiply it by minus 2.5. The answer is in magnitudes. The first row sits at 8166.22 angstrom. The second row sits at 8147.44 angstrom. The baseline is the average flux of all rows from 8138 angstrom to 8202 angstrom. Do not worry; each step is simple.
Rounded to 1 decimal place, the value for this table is 2.9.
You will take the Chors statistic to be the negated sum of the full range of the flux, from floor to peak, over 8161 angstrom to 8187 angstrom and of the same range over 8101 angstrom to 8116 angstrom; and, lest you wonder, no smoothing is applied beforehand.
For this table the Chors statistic -2.3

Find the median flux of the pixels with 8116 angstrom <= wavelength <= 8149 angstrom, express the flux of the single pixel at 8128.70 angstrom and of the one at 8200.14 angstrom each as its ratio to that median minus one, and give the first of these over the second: -1.4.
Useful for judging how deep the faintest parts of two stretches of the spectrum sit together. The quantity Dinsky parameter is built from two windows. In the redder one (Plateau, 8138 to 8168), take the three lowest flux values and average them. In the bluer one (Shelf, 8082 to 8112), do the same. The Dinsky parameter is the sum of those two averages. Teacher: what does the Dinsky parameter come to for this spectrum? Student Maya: 3.86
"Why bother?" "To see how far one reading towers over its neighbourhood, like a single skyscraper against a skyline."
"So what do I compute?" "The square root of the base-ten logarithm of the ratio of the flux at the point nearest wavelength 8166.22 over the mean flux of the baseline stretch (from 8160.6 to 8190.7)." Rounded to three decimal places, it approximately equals 0.142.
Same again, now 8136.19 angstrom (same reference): 0.156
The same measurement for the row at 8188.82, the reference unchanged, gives 0.227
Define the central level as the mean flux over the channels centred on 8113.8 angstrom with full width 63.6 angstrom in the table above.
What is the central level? 2.17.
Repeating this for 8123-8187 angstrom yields 2.31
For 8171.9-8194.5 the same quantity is 2.43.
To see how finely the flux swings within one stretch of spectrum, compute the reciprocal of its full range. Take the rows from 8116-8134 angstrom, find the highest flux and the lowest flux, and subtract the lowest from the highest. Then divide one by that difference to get 2.0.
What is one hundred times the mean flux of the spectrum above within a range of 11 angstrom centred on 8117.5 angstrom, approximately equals 188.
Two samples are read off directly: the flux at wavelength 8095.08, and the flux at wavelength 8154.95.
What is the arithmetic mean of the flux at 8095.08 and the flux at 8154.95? 1.8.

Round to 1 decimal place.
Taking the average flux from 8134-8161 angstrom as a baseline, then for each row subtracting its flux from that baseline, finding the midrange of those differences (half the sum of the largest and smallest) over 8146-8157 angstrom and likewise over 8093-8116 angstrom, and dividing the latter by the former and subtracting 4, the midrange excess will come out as -3.0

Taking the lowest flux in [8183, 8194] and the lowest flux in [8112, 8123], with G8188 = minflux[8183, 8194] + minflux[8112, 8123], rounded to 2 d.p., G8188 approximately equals 3.27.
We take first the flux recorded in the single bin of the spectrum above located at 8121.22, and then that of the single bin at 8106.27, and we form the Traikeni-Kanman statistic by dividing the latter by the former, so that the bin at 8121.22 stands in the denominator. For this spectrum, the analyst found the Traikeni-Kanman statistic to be 1.24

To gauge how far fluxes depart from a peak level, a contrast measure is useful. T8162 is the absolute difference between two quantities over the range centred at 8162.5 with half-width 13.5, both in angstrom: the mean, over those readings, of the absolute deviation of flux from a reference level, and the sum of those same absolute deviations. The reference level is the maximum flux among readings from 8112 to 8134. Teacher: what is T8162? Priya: 1.4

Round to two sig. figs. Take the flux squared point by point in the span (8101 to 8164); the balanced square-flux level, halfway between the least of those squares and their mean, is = 3.8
